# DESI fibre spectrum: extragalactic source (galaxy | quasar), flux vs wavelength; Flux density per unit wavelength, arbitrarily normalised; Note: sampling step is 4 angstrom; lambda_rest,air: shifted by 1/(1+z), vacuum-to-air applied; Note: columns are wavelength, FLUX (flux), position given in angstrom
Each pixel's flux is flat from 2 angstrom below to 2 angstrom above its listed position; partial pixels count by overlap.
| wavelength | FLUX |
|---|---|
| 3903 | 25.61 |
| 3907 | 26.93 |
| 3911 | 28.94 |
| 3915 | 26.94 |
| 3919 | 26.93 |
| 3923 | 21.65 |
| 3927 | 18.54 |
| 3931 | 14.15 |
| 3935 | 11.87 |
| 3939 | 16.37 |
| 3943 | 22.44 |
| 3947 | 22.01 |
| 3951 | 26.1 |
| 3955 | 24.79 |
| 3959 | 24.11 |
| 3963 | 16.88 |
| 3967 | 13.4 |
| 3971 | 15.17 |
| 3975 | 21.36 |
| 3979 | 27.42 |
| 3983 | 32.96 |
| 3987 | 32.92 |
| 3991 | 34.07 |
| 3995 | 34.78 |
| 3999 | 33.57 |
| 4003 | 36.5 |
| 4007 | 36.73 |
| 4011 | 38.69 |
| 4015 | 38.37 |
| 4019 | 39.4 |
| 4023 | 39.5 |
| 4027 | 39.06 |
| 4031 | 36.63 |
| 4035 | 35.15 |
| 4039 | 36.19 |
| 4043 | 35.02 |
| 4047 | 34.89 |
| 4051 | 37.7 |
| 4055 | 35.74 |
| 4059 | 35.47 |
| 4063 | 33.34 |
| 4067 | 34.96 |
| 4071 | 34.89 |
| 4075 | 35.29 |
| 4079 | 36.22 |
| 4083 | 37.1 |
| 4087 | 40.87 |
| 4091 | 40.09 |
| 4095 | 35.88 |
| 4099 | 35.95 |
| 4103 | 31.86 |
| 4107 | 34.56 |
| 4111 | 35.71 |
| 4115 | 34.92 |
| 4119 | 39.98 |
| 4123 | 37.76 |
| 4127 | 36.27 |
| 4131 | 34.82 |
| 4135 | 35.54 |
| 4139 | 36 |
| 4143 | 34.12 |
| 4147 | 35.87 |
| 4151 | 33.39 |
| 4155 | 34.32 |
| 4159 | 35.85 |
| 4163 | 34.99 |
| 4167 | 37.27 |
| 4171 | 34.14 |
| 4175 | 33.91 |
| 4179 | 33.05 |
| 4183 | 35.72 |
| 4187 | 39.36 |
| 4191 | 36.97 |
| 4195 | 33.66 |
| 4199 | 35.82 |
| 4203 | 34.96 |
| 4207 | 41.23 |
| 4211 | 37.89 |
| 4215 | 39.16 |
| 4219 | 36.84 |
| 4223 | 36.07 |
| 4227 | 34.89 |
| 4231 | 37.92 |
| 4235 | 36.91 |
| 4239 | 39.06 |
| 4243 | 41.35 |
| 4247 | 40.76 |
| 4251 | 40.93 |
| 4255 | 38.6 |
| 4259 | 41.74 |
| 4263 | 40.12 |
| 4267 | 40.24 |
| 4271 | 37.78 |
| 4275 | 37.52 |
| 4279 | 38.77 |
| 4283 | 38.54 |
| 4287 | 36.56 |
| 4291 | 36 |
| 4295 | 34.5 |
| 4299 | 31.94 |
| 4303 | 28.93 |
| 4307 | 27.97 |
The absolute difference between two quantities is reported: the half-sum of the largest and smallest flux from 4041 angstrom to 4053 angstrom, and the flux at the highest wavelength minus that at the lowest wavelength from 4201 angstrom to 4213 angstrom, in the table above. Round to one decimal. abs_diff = 33.4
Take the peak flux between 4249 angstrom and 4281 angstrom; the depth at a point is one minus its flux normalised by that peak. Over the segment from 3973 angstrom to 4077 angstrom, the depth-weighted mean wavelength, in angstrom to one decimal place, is 4018.3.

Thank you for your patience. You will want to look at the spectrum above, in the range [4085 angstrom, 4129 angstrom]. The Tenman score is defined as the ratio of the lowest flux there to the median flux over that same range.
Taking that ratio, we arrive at 0.89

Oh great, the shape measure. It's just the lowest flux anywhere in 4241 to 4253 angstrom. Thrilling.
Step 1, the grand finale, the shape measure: 40.76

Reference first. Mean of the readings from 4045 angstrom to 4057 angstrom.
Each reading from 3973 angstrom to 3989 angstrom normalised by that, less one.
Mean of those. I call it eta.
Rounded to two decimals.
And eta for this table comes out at -0.21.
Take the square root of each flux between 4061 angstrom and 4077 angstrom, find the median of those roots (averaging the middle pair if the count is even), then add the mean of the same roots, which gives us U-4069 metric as 11.8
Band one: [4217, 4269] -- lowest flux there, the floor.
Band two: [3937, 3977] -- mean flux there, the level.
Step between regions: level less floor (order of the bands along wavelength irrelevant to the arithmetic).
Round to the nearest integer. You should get -15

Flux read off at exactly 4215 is 39.16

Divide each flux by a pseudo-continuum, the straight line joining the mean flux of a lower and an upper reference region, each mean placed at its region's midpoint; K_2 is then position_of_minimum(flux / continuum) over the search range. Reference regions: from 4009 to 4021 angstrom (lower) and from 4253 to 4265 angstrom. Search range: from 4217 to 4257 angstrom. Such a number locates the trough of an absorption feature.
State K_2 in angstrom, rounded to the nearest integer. 4227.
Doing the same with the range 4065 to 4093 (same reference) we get 4071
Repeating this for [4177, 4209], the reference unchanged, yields 4179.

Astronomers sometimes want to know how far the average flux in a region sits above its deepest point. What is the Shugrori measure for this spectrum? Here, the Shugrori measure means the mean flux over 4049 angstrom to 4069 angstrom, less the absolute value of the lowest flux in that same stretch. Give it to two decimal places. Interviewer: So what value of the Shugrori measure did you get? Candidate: 2.10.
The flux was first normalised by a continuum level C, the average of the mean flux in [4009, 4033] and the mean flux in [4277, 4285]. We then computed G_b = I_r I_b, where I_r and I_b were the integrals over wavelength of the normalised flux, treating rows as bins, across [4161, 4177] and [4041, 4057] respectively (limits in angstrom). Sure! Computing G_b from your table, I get 216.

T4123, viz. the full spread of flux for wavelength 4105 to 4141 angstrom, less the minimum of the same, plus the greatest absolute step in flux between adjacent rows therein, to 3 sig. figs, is -24.1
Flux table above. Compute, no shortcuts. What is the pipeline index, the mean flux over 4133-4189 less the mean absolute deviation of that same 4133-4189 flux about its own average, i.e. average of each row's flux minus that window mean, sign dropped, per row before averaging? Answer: 34.0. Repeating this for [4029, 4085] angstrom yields 34.8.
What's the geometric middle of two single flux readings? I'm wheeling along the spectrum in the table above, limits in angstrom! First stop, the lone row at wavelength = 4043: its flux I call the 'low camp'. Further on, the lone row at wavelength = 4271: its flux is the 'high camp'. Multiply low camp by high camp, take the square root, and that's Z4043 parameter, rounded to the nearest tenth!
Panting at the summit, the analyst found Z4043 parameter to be 36.4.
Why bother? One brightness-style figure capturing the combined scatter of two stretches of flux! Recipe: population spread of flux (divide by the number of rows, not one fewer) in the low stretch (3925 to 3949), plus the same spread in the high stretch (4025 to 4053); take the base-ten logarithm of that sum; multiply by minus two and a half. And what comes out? -1.8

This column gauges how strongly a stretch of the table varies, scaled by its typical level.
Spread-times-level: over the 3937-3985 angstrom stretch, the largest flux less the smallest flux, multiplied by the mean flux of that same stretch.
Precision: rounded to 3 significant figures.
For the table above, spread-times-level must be 429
